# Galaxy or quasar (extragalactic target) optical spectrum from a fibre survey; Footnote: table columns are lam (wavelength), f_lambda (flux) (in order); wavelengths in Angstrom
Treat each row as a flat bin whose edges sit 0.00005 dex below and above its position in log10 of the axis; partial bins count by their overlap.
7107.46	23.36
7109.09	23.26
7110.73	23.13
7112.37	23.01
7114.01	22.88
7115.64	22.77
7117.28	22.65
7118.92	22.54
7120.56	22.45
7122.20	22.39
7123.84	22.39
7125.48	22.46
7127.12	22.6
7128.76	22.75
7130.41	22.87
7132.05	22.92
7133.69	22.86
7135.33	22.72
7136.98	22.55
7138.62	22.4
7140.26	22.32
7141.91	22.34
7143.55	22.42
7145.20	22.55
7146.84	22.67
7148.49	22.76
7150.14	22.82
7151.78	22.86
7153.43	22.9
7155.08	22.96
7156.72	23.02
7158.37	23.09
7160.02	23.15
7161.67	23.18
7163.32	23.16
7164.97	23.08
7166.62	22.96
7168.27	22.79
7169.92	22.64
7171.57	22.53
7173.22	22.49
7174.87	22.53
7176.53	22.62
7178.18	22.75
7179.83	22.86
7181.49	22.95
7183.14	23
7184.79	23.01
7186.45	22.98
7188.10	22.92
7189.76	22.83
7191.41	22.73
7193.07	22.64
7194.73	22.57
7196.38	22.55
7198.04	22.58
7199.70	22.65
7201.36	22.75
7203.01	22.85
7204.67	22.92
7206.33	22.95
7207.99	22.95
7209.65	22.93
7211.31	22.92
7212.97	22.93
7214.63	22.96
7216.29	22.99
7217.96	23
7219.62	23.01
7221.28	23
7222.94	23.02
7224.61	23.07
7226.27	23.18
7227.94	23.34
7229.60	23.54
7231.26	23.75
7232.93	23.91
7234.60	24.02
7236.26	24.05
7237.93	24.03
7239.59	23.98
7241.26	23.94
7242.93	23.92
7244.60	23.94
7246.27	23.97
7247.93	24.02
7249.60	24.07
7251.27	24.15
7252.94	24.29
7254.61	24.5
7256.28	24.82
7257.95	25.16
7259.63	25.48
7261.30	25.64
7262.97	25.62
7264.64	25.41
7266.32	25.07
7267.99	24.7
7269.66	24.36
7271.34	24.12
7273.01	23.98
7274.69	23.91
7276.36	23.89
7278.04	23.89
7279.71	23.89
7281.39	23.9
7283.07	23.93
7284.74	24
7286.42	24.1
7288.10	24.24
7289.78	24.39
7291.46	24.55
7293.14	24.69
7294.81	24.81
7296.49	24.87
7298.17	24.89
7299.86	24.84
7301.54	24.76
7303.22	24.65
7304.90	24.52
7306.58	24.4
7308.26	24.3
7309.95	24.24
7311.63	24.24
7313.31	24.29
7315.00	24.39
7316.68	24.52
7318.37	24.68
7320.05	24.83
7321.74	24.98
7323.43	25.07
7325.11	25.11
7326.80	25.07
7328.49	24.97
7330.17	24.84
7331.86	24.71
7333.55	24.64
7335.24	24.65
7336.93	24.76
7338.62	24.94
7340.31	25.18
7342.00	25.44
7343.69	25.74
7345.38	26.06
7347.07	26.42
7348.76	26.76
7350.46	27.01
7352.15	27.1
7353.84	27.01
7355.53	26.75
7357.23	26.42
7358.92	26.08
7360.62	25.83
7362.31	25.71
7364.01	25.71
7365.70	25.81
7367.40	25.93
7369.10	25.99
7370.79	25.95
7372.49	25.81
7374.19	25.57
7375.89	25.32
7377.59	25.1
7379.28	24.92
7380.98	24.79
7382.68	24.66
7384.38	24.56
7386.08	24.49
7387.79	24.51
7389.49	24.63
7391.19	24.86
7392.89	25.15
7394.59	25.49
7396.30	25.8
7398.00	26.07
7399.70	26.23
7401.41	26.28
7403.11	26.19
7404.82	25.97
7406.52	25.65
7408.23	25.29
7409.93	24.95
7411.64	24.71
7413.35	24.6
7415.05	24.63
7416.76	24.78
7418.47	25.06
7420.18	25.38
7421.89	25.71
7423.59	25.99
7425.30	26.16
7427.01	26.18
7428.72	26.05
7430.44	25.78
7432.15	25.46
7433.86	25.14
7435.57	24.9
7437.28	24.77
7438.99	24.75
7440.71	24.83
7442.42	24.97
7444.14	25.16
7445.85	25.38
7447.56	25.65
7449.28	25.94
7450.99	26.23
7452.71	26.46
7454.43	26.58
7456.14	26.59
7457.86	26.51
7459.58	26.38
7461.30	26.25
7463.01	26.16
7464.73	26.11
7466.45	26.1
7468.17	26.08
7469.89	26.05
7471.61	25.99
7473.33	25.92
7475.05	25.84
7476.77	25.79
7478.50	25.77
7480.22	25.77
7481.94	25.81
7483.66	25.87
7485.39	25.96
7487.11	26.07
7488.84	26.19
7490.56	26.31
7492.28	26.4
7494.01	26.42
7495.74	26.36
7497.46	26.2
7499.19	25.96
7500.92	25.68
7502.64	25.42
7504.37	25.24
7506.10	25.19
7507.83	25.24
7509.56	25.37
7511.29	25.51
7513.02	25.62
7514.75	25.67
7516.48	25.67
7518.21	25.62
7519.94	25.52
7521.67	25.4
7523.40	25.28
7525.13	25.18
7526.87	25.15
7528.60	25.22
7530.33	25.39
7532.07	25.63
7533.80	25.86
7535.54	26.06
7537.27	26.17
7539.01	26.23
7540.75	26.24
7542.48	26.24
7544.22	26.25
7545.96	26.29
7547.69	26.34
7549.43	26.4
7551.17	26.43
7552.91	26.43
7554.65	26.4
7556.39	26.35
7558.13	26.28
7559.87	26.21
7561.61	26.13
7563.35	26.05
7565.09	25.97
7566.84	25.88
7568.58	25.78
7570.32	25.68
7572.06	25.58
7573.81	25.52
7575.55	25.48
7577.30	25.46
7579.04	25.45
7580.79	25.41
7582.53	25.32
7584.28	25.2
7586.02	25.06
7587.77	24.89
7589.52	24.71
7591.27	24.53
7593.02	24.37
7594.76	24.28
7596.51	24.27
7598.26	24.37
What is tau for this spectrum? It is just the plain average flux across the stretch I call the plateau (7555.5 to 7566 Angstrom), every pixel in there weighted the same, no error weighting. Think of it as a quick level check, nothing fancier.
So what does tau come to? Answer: 26.2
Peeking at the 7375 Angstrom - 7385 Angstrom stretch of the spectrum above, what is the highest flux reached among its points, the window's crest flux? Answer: 25.32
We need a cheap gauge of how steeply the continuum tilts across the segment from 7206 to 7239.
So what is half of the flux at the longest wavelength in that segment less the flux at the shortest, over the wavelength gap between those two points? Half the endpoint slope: 0.017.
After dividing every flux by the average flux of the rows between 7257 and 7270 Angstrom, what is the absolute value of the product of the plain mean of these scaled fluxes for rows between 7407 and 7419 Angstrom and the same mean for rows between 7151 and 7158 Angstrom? 0.90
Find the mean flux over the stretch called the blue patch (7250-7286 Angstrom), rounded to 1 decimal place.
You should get 24.5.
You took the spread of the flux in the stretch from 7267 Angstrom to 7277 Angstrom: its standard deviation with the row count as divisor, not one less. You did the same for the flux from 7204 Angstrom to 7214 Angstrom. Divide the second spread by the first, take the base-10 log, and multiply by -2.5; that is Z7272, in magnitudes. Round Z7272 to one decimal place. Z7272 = 3.4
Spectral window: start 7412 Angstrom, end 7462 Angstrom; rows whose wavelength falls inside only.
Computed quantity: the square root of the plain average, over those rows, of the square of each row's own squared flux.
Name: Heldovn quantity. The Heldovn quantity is 656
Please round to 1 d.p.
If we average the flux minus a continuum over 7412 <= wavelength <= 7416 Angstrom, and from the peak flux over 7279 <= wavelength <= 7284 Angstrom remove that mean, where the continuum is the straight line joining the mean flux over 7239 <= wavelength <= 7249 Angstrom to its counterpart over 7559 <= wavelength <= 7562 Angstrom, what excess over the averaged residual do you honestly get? 24.5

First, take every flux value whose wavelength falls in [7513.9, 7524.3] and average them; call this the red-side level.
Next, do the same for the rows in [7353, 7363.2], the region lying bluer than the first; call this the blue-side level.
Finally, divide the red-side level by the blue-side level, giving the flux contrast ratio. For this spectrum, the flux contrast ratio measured 0.97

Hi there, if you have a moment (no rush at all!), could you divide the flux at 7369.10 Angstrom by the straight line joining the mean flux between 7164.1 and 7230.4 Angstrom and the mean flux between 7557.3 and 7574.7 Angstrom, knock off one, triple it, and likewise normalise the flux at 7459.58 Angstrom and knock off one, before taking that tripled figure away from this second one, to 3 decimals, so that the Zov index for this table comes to -0.156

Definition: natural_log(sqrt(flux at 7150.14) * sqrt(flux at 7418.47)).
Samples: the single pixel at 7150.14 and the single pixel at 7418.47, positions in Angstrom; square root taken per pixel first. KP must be 3.17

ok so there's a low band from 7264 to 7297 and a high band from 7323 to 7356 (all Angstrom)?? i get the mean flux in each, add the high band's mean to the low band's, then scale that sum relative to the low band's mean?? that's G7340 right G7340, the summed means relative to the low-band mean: 2.05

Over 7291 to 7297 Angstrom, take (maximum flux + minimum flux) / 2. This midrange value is 24.7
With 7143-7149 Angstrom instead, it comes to 22.6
